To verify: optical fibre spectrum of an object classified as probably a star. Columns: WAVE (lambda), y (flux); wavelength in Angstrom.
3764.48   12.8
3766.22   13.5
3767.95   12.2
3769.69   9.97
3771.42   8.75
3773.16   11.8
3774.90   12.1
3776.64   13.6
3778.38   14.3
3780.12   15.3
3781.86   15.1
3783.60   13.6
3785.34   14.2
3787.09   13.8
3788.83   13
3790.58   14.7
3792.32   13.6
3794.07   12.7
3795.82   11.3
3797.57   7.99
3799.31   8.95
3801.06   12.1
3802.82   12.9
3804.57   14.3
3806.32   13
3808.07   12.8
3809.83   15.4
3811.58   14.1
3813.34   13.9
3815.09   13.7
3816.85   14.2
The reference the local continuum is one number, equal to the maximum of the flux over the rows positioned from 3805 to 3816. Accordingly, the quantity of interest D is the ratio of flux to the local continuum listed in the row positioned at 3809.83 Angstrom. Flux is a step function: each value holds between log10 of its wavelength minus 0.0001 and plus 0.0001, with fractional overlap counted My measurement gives 1.00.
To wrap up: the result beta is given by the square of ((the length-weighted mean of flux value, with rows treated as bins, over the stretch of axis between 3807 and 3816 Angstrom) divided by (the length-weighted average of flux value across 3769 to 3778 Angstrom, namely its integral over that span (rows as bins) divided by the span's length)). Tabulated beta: 1.5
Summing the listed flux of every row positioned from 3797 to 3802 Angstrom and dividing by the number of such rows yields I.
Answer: 9.7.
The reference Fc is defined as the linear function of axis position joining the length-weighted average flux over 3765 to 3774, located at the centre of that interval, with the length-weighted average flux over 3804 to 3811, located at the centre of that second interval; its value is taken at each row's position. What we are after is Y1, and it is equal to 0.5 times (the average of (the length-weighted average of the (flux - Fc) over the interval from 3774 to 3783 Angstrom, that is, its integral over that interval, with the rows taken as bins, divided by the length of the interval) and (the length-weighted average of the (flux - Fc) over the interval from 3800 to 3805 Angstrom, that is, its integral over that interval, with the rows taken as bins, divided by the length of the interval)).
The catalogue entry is 0.4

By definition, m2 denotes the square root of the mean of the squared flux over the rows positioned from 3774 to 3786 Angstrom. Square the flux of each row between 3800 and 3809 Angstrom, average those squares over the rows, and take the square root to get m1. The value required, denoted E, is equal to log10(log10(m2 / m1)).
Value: -1.48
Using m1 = 13.0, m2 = 14.1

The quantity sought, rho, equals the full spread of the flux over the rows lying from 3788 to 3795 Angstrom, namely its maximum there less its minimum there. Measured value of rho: 2.0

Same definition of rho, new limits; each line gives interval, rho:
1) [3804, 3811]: 2.6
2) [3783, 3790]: 1.2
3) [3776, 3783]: 1.7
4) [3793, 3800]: 4.7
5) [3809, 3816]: 1.7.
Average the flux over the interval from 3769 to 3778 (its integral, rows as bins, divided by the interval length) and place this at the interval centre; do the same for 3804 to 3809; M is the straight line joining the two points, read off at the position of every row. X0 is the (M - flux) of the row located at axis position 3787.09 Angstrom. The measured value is -1.6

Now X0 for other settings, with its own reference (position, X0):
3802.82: 0.2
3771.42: 2.6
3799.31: 4.0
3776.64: -2.0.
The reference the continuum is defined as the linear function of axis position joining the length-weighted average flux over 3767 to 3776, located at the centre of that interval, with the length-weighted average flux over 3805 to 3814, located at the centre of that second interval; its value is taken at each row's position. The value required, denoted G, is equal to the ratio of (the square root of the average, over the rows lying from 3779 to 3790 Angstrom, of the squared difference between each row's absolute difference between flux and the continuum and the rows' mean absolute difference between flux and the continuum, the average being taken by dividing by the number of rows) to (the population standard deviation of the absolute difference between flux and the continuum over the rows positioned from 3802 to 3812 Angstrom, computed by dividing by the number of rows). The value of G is 2.3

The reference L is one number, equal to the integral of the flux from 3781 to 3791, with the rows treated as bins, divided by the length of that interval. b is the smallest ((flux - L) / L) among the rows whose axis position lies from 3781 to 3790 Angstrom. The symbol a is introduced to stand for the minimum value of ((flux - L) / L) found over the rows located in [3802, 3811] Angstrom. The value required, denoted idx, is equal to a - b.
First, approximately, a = -0.088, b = -0.07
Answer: -0.01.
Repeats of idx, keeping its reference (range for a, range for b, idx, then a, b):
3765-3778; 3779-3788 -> -0.35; -0.377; -0.03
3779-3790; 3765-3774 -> 0.30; -0.074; -0.38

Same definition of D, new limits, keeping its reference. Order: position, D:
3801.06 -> 0.79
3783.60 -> 0.88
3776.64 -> 0.88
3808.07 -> 0.83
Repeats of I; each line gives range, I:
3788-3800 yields 11.7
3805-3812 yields 13.8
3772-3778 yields 12.5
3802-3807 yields 13.4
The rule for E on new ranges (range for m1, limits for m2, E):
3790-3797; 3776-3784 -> -1.40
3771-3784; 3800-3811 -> -2.11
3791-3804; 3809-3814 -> -1.00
